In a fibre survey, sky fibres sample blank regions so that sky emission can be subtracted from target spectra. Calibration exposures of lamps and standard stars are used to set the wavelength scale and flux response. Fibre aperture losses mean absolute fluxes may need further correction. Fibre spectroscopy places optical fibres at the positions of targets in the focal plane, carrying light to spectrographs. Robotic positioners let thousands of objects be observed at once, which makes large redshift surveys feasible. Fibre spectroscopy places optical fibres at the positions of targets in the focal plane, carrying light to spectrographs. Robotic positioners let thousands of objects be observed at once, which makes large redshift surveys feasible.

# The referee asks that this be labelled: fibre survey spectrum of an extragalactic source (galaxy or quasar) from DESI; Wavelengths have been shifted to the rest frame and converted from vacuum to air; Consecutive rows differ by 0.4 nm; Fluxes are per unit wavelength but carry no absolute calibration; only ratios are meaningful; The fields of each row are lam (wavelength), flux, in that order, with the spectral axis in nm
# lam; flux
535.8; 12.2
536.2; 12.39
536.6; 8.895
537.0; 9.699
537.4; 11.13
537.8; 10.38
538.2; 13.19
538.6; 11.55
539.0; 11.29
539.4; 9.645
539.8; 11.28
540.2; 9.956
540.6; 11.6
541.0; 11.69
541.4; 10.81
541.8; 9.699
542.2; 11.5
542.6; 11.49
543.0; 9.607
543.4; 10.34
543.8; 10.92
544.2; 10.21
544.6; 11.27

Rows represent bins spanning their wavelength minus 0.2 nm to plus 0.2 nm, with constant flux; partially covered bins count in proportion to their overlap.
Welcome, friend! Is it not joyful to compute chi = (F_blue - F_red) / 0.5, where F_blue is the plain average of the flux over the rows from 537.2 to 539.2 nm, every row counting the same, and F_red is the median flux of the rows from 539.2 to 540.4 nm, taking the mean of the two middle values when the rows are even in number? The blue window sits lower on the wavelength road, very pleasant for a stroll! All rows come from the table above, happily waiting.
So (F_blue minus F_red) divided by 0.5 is 3.1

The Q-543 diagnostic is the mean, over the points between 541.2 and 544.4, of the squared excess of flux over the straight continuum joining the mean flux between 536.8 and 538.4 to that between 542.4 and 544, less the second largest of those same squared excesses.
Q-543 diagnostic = -0.54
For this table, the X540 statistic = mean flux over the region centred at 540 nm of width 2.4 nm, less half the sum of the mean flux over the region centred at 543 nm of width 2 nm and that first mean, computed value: 0.1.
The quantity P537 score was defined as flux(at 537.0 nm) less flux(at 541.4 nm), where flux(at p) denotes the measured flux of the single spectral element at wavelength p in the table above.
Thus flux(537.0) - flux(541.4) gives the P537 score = -1.1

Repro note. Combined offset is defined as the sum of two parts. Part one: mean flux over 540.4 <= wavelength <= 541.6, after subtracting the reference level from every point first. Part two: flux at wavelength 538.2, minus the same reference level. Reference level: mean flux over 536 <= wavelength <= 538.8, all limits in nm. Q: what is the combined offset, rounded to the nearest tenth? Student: 2.5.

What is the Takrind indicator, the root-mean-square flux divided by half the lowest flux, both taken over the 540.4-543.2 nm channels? 2.28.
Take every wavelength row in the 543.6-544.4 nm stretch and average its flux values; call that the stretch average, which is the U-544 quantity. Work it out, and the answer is 10.6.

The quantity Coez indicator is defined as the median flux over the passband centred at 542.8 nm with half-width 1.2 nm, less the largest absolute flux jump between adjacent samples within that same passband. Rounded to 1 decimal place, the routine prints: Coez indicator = 8.7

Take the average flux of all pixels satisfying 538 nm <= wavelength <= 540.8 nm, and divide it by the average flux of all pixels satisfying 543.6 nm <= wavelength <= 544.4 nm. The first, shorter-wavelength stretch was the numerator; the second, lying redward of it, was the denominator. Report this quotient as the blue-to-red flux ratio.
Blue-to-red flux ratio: 1.06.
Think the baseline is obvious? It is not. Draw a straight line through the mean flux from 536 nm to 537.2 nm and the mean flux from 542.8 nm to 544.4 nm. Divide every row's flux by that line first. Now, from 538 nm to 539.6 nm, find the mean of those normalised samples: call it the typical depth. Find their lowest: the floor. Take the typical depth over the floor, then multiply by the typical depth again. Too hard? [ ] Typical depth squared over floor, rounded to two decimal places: 1.31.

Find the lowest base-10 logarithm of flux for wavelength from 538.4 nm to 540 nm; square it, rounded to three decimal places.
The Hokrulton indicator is 0.969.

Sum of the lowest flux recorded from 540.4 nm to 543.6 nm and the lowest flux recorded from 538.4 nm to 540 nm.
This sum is 19.3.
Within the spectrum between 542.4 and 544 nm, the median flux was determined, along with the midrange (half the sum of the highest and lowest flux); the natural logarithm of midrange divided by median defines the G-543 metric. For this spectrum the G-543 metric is -0.01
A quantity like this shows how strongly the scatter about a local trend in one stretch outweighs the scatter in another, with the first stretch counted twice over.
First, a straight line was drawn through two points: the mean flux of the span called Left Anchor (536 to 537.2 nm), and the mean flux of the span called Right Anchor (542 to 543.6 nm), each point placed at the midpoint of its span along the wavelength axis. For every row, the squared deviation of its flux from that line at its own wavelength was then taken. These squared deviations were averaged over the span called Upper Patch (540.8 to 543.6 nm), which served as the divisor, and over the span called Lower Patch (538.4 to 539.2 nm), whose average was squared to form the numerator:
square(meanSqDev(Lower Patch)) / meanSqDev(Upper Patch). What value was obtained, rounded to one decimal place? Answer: 1.2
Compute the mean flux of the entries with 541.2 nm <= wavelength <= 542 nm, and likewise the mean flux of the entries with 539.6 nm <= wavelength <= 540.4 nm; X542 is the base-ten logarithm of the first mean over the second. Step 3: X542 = -0.015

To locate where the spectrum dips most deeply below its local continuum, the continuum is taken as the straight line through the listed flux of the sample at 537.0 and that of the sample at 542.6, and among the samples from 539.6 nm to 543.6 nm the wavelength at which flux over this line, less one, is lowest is 543.0 nm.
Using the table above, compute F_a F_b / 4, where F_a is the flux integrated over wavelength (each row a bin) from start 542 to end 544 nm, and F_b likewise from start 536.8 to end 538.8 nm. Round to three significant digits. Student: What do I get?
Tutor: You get 121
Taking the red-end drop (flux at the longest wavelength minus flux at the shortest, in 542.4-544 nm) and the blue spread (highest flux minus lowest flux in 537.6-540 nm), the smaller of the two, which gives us -0.57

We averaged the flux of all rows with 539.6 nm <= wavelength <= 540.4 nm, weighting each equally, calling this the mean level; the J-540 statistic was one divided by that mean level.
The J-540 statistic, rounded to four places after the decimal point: 0.0942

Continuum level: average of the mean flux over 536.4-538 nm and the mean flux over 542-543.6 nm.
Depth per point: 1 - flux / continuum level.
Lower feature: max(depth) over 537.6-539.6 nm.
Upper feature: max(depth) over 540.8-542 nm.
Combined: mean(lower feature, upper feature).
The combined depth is 0.068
